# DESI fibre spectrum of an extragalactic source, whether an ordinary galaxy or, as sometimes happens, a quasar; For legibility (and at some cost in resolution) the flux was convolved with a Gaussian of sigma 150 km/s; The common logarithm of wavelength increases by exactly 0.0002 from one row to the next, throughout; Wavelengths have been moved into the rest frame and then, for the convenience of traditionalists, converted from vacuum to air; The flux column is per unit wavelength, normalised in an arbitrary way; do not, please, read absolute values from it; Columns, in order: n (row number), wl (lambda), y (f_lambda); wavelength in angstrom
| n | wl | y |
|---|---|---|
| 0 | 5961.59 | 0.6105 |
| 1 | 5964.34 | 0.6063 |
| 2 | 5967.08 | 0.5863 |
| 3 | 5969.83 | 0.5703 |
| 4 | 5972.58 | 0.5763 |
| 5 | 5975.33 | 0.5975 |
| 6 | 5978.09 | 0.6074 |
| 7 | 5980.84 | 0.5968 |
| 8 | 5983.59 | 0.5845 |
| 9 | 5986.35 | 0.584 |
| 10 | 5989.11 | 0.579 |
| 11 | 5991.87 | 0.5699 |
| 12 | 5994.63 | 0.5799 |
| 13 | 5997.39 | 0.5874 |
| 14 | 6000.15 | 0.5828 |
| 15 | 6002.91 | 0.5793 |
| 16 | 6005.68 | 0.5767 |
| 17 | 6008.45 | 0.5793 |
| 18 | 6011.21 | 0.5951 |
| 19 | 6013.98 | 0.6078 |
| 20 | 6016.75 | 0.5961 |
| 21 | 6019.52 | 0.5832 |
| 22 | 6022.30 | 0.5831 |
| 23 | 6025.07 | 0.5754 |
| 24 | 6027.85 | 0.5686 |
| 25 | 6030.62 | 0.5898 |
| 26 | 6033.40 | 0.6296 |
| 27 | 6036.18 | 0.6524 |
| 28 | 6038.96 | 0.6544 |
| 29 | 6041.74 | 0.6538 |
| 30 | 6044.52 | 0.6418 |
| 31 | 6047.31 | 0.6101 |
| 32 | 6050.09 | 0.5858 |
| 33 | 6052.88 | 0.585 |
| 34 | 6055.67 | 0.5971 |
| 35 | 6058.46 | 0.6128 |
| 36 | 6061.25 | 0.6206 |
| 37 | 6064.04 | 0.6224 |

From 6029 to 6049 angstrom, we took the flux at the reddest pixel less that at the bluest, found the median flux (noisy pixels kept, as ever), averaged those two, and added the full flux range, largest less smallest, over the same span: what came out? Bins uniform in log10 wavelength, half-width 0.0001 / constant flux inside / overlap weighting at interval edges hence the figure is 0.396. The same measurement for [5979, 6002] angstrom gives 0.312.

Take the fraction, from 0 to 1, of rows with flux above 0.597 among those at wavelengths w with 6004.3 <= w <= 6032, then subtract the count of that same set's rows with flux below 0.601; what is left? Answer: -8.9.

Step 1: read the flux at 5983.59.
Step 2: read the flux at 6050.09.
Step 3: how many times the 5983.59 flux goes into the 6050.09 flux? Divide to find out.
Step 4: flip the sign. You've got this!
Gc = -1.00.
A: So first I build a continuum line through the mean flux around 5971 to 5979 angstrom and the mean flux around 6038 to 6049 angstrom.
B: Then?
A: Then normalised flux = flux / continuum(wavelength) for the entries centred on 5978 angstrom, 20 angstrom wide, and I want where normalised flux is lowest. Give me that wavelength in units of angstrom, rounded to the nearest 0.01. 5969.83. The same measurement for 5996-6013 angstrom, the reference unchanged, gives 6005.68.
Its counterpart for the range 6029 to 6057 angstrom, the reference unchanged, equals 6052.88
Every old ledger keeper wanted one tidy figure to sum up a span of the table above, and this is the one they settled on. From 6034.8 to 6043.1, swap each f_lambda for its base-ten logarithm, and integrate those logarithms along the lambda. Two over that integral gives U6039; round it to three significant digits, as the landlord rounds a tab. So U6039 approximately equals -1.30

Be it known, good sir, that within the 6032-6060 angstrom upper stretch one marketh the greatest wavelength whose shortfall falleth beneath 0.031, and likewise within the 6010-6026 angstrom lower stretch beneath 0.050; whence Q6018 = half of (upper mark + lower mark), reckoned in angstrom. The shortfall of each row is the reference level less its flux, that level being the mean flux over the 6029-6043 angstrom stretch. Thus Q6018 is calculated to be 6037.6 angstrom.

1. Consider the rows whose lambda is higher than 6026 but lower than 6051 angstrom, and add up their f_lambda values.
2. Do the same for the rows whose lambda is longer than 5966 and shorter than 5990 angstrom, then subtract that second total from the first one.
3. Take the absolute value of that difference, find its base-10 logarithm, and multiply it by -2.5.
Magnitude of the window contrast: 1.29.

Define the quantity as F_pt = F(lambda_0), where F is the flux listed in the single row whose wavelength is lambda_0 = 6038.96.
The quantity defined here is 0.6544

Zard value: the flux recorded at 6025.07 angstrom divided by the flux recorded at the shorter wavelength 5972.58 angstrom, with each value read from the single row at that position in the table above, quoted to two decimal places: 1.00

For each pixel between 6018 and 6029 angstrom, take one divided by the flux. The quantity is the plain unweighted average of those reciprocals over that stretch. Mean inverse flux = 1.73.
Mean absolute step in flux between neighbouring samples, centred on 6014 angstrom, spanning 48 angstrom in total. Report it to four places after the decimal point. 0.0114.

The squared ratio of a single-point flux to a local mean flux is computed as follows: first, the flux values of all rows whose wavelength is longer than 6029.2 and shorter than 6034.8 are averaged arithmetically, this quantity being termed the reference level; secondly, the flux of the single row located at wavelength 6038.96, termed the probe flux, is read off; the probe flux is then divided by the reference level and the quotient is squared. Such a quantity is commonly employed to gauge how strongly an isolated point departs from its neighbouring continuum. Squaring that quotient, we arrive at 1.15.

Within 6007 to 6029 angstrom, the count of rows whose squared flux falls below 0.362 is 7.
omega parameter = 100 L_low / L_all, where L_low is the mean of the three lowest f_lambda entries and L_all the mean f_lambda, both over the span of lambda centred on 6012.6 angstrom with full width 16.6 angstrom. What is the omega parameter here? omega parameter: 98.3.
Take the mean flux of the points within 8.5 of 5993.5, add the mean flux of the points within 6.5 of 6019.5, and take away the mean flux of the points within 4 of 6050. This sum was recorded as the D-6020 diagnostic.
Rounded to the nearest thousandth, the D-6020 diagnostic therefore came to 0.576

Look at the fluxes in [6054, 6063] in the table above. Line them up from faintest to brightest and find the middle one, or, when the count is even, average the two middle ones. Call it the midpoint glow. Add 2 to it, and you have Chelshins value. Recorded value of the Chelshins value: 2.61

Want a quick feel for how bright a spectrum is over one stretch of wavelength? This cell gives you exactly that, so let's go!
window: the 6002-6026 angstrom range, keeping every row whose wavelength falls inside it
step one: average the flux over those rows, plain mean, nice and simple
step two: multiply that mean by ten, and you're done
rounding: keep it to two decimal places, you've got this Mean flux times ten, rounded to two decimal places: 5.86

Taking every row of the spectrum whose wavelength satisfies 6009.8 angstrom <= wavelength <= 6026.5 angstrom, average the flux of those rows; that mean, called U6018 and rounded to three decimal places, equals 0.590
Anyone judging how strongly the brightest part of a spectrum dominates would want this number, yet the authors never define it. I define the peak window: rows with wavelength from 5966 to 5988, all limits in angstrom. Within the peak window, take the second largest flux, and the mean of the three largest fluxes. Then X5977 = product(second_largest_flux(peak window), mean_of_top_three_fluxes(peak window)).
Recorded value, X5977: 0.359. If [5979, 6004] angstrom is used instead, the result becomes 0.346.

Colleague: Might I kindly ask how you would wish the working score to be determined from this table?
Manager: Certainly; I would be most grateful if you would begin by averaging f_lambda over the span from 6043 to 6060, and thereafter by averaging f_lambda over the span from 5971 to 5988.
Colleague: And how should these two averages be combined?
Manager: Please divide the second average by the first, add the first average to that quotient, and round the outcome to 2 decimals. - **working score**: 1.58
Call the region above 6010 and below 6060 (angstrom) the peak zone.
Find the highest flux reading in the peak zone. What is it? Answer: 0.6544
